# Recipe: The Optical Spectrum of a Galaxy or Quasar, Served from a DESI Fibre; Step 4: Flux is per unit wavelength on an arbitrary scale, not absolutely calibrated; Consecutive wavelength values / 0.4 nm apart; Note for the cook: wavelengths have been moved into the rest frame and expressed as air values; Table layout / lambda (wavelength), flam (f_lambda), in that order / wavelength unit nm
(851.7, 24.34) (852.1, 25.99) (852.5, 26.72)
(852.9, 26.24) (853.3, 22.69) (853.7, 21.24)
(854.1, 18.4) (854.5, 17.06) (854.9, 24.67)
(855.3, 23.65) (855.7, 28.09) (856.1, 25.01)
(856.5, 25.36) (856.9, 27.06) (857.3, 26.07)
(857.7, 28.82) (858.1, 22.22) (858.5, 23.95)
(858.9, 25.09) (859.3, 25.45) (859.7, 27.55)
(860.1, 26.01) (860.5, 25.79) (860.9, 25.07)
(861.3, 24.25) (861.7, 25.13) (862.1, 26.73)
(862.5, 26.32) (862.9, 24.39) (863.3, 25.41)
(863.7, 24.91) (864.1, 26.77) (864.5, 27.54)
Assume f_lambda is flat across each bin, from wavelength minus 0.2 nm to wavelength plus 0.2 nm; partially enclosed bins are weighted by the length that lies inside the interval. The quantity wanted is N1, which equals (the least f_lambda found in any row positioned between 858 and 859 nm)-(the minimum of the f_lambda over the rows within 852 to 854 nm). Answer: 1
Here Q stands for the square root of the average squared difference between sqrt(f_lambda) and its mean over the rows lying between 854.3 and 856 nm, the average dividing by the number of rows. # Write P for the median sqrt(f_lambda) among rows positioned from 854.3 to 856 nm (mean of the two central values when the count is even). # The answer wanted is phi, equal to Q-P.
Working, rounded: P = 4.92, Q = 0.43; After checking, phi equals -4.49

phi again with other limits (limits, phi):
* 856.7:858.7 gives -4.88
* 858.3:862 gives -4.92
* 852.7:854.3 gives -4.39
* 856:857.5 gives -4.99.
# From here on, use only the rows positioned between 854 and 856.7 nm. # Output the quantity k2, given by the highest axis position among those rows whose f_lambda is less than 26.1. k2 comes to 856.5 nm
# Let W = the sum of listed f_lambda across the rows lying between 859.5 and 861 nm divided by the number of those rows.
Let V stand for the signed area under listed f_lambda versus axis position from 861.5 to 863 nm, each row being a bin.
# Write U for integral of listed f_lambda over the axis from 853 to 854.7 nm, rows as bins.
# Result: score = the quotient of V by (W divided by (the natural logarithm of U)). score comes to 5.23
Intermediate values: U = 34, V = 38.6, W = 26.1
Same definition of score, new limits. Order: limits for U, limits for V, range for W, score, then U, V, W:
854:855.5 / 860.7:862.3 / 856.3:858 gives 5.21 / 32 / 40.5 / 26.8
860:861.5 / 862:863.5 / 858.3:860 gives 5.48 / 38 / 38.5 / 25.5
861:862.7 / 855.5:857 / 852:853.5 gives 5.86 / 43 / 39.5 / 25.4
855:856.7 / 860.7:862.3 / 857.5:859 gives 6.10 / 43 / 40.5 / 25.0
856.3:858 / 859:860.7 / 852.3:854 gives 6.99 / 45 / 44.4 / 24.2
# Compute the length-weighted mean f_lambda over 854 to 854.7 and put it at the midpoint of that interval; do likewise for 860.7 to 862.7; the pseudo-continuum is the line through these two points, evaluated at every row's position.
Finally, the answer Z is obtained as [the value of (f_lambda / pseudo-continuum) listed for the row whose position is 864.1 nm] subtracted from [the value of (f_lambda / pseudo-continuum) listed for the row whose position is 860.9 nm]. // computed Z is 0.1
